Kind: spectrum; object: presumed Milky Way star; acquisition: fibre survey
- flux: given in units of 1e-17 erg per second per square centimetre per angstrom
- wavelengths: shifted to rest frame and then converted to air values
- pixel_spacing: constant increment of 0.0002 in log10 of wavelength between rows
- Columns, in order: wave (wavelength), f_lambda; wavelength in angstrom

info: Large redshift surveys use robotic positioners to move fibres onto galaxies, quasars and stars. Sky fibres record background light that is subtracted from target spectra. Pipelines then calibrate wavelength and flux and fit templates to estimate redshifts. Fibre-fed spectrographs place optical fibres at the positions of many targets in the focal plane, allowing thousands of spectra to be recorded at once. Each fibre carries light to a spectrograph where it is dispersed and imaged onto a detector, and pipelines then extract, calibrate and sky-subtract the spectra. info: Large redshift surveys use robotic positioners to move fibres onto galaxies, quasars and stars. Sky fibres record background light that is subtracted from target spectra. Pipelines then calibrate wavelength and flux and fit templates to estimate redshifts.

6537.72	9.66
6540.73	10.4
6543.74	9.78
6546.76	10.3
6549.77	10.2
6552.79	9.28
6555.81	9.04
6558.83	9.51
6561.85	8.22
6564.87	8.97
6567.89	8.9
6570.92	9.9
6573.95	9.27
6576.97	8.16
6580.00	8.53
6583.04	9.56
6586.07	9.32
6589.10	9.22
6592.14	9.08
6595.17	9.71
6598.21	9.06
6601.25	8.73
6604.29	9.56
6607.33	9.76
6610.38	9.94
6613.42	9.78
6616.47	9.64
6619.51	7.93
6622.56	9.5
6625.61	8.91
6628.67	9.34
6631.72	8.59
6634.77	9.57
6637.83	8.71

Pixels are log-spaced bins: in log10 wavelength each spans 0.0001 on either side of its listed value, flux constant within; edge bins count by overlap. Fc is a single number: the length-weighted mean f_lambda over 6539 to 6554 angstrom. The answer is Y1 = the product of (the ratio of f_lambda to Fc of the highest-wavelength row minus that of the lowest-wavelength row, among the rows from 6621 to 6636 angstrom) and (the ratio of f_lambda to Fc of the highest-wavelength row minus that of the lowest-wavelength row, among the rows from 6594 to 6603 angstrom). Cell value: -0.001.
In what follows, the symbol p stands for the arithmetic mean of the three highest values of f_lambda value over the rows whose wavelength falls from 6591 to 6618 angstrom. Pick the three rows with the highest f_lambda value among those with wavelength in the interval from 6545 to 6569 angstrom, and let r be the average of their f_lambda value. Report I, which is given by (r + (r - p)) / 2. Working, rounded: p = 9.8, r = 10.0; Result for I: 5.1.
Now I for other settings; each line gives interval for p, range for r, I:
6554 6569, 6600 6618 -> 5.2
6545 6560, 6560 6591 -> 4.6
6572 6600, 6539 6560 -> 5.5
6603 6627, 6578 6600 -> 4.6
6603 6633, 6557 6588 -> 4.7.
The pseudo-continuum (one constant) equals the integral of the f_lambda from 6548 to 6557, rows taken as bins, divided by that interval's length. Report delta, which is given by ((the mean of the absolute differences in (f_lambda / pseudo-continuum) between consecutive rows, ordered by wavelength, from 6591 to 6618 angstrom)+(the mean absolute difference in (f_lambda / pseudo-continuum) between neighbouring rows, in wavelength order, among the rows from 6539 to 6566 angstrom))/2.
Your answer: 0.053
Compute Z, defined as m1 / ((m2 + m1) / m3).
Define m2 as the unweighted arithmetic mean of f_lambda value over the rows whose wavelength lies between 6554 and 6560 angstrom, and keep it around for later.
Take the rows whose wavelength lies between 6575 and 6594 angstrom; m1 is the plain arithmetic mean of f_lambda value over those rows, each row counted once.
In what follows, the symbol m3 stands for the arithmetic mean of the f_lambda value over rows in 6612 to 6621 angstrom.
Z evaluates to 4.48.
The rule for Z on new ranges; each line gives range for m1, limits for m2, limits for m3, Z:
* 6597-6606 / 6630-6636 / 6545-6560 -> 4.84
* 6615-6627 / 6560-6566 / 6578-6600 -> 4.71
